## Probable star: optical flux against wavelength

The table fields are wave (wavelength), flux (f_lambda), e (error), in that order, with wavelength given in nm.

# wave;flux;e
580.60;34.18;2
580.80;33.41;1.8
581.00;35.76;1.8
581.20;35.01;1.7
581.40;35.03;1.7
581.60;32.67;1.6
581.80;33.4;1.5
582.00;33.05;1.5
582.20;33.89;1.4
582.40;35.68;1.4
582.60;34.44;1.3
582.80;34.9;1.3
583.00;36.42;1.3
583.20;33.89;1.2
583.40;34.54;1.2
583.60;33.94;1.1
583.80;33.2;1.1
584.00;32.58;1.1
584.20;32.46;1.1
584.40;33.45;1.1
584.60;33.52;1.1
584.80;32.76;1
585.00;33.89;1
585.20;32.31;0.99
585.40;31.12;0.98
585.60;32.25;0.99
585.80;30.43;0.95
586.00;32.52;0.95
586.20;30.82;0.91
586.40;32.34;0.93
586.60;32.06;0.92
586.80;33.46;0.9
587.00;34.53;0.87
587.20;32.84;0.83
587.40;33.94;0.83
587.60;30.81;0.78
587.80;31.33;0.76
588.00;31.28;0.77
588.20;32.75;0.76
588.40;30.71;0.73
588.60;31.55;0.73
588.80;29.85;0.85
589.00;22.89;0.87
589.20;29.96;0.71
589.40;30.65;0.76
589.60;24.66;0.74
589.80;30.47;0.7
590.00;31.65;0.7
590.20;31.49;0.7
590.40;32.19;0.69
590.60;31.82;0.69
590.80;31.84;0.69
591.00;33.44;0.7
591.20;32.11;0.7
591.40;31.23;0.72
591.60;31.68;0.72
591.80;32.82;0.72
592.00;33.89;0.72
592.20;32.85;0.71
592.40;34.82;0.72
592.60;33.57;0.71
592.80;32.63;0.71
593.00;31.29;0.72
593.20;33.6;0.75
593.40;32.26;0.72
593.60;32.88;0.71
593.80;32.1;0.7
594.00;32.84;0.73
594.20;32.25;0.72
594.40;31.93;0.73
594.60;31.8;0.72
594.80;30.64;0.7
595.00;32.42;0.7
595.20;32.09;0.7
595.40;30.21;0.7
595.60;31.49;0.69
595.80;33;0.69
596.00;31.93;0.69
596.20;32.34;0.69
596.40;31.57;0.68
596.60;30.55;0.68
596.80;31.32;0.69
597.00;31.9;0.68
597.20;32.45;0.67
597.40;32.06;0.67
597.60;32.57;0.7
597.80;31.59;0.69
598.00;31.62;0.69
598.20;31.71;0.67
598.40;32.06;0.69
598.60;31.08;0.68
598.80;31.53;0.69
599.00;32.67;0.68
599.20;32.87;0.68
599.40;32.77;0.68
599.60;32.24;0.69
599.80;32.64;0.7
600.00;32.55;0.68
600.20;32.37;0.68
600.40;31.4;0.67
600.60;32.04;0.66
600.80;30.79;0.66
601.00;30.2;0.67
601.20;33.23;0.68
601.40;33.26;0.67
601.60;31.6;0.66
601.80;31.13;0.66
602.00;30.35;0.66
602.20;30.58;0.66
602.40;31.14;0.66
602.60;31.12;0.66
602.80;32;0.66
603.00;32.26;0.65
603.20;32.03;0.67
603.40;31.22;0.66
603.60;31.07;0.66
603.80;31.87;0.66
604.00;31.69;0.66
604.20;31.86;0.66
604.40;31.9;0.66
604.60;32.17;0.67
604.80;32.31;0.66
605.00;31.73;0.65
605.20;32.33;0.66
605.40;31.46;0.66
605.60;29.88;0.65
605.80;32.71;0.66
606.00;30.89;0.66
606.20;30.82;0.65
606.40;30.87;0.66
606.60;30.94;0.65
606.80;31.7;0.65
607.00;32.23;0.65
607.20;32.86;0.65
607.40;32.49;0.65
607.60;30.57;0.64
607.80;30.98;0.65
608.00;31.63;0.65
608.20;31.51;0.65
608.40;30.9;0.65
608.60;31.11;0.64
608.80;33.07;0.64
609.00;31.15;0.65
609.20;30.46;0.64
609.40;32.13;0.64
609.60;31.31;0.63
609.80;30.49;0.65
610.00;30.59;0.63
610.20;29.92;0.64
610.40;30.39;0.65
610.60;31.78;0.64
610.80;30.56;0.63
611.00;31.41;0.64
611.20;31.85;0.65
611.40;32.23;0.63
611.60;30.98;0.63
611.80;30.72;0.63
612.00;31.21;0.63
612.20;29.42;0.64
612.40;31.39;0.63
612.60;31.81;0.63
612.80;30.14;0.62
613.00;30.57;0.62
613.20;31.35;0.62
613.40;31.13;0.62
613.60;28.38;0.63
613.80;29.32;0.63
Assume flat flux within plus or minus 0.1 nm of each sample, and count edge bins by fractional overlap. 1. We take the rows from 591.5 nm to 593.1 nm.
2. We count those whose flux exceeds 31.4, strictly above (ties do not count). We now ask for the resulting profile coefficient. 7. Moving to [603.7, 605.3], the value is 8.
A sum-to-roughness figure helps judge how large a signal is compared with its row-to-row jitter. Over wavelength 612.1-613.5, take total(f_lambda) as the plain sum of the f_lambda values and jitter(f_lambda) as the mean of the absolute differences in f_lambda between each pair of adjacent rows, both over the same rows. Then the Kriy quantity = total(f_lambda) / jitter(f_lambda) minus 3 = 233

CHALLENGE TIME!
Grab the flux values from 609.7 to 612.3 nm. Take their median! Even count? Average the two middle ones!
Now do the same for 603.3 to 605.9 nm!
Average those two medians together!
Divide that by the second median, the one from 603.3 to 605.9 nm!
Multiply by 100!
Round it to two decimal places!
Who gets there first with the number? 98.21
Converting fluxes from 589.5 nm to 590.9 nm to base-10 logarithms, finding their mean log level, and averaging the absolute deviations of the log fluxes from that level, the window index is 0.026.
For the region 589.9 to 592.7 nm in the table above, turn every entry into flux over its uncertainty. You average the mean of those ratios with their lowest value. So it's 44.7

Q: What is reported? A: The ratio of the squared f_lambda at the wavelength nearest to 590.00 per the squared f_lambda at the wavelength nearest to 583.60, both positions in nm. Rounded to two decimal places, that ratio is 0.87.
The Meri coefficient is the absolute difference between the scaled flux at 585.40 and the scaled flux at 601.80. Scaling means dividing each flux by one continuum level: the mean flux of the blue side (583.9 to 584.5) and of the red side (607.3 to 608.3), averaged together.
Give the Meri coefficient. 0.000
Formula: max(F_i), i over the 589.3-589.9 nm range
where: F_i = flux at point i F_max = 30.65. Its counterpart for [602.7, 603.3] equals 32.26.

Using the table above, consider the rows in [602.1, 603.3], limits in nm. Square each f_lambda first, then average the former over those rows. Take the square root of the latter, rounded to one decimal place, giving 31.5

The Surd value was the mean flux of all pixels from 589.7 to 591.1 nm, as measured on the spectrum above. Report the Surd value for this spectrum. 31.8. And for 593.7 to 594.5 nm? 32.3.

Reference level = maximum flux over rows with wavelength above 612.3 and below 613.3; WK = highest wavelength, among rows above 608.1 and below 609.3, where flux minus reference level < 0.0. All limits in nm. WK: 609.20 nm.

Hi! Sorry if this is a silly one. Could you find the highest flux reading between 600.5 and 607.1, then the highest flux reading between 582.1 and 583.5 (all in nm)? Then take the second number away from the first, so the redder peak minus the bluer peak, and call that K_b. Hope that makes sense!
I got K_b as -3.2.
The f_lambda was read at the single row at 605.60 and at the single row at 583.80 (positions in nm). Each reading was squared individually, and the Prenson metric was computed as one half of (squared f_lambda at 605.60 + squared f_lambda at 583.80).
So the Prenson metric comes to 998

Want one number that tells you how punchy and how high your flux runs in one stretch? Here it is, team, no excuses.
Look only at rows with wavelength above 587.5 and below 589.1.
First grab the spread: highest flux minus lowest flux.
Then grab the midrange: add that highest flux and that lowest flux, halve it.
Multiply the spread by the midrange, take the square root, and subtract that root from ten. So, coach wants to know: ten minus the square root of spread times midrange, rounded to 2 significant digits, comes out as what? -6.6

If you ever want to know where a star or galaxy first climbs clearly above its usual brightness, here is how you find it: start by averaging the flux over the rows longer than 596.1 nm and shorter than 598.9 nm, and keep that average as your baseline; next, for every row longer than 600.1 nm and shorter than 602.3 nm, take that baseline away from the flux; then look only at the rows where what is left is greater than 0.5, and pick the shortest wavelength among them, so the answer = 600.20 nm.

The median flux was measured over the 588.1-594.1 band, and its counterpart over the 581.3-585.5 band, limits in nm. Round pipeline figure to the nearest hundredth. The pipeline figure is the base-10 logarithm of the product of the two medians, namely 3.03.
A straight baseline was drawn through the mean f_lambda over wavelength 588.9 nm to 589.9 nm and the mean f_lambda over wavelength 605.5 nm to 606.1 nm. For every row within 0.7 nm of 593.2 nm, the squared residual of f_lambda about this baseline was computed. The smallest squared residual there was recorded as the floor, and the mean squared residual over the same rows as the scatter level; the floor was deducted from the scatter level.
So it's 9.5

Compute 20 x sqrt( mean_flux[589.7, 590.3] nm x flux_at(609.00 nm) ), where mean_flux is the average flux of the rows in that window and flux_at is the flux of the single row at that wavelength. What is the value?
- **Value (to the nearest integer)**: 624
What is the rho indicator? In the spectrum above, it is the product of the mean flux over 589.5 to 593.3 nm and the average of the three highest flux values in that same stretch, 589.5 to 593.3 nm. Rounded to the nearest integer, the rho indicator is 1091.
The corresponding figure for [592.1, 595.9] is 1100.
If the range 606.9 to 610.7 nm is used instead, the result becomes 1028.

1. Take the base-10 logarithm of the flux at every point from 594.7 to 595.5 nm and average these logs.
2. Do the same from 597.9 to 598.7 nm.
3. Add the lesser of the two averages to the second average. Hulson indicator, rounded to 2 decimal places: 3.00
